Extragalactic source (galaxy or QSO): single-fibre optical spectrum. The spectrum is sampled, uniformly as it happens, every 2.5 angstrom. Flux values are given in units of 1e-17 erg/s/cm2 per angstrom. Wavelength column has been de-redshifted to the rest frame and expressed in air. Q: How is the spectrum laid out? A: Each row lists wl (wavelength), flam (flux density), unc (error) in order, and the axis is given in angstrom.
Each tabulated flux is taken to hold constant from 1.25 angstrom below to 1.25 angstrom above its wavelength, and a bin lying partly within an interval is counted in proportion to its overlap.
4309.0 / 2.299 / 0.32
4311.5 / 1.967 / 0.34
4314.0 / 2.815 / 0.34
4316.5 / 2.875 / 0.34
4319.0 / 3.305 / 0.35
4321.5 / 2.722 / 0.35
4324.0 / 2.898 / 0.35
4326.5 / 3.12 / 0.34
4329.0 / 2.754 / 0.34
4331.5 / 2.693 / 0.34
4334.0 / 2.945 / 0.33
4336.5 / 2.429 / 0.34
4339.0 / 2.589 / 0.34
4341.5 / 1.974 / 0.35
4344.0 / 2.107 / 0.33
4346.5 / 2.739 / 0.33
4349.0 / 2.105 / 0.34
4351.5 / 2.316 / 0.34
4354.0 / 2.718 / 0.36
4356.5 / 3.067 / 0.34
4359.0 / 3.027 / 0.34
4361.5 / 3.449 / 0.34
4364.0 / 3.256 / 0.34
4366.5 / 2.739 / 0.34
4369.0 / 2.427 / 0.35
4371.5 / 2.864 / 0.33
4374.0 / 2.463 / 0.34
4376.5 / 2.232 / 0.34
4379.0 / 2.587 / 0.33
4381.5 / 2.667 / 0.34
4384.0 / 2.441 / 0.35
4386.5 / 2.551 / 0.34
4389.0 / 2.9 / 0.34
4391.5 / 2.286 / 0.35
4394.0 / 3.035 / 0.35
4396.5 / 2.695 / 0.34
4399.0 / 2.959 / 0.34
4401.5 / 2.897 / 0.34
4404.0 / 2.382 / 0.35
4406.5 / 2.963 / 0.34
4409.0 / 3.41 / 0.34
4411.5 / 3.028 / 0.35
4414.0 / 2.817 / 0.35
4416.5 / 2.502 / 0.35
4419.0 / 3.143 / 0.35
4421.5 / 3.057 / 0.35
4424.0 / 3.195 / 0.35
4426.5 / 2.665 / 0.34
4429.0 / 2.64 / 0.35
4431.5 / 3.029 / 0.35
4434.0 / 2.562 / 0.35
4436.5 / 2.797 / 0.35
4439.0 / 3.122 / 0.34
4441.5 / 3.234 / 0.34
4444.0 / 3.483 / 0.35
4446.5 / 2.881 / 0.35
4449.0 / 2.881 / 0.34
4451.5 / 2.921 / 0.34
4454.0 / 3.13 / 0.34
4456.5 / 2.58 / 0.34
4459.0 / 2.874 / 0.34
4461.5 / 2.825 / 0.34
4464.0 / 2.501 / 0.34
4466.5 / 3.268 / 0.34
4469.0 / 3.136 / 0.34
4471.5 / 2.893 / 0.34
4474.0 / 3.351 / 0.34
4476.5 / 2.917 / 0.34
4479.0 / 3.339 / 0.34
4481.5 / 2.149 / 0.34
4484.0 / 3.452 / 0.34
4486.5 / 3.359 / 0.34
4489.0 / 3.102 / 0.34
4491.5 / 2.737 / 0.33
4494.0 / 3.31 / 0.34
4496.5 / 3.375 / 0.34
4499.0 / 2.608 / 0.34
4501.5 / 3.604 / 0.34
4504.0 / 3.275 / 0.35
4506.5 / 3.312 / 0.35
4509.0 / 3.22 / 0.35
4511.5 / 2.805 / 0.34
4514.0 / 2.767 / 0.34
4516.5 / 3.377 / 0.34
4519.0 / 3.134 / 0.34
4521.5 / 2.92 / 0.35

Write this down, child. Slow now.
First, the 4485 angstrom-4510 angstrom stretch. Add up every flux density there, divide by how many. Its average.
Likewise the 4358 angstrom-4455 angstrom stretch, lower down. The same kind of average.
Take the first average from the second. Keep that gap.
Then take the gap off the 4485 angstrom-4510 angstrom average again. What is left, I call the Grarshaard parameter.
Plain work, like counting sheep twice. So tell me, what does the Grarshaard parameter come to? 3.5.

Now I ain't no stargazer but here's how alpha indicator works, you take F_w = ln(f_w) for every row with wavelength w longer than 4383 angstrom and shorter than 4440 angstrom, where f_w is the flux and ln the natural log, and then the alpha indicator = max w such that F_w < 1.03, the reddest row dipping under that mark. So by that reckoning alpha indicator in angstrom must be 4436.5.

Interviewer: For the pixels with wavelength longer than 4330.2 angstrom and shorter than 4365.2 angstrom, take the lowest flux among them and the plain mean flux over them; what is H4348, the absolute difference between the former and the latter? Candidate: 0.70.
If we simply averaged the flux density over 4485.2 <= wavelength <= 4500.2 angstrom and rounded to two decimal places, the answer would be 3.08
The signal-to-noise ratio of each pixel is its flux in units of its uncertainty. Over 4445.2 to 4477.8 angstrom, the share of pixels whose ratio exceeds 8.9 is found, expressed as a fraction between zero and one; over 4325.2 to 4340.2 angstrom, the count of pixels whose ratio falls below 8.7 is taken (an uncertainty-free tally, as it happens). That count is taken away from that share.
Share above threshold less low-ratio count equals -3.7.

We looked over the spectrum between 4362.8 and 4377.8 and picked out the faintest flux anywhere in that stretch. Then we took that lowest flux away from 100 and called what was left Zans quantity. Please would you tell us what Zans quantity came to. 97.8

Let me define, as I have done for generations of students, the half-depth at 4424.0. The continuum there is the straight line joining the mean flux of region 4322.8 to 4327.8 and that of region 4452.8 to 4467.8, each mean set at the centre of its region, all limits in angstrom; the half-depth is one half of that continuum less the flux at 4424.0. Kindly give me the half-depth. -0.15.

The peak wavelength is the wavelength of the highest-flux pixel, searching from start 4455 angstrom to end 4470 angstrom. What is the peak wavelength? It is 4466.5 angstrom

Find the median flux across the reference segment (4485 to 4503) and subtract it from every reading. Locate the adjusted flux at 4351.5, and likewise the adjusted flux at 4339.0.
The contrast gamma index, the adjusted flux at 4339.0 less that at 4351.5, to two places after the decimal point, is 0.27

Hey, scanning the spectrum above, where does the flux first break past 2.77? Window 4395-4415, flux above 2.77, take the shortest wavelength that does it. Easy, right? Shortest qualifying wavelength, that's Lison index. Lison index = 4399.0 angstrom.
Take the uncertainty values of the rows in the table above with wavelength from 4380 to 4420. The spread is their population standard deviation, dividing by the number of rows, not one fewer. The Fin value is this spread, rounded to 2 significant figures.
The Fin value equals 0.0050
